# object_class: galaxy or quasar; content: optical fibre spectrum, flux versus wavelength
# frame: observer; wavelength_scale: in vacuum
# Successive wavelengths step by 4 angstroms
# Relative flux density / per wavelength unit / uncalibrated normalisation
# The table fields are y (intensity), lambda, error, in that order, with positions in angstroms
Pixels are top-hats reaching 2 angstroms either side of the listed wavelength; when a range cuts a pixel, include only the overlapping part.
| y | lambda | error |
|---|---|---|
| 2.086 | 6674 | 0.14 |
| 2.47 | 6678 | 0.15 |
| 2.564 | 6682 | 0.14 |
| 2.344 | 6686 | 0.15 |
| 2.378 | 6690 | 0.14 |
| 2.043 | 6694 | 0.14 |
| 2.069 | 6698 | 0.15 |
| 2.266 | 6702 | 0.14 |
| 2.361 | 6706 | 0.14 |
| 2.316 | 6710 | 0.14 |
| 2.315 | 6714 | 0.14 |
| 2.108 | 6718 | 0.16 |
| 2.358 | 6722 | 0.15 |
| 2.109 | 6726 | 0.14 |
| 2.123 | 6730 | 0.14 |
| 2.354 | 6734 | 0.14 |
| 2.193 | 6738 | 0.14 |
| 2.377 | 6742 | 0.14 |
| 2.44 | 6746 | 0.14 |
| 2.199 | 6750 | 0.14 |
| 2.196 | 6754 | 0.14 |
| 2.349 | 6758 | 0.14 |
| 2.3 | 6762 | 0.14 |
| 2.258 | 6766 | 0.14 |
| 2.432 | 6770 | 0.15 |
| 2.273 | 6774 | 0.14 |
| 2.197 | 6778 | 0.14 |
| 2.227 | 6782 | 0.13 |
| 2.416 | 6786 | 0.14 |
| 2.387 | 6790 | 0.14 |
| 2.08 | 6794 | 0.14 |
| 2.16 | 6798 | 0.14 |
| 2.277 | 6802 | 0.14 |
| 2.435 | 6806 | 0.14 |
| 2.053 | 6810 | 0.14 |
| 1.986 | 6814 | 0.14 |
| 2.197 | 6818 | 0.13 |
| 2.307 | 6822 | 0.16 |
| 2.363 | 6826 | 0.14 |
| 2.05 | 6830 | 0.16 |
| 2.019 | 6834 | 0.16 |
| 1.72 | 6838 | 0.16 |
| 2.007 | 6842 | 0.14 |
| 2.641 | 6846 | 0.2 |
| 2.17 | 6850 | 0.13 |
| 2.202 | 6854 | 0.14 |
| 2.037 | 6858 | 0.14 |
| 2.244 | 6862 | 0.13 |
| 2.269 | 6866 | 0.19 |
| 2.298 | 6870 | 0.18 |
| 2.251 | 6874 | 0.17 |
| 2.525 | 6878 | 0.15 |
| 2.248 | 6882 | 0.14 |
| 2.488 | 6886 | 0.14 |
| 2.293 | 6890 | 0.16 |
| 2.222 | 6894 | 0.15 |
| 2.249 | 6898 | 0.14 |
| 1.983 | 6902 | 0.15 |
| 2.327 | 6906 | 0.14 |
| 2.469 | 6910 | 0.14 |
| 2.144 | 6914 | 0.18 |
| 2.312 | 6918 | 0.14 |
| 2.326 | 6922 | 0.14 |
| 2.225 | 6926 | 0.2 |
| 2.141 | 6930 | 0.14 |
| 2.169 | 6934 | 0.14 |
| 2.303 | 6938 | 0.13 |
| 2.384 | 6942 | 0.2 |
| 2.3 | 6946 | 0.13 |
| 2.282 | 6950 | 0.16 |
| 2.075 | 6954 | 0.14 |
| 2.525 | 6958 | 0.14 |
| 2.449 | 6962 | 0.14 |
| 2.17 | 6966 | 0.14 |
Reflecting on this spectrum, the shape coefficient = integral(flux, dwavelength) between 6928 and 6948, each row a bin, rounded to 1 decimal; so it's 45.2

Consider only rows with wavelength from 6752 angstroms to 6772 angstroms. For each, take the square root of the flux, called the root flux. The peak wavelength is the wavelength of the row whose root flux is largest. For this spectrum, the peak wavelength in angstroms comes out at 6770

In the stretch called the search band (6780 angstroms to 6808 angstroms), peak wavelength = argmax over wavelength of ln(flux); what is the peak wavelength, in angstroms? 6806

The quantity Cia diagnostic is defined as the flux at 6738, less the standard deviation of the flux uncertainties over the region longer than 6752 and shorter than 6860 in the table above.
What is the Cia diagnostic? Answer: 2.18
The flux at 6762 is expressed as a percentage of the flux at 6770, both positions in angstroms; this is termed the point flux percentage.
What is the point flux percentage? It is 95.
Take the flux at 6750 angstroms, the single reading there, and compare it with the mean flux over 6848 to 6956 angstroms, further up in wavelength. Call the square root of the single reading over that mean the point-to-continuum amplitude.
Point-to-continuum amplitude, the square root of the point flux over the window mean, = 0.99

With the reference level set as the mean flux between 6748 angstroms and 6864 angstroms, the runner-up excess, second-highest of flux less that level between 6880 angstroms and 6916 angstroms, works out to 0.26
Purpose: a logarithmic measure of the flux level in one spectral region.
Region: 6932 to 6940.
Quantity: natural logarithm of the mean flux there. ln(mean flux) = 0.805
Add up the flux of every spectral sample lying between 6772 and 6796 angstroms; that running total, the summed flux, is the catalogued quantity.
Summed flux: 13.6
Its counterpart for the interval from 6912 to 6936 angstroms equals 13.3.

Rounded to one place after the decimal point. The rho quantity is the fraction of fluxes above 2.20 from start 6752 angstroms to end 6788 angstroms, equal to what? 0.8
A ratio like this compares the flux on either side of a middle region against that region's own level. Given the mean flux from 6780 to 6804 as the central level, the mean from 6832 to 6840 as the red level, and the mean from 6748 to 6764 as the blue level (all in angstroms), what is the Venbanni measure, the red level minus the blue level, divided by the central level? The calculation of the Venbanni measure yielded -0.17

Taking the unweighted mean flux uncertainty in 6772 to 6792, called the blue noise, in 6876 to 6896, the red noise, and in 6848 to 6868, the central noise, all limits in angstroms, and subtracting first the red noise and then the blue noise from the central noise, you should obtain -0.140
